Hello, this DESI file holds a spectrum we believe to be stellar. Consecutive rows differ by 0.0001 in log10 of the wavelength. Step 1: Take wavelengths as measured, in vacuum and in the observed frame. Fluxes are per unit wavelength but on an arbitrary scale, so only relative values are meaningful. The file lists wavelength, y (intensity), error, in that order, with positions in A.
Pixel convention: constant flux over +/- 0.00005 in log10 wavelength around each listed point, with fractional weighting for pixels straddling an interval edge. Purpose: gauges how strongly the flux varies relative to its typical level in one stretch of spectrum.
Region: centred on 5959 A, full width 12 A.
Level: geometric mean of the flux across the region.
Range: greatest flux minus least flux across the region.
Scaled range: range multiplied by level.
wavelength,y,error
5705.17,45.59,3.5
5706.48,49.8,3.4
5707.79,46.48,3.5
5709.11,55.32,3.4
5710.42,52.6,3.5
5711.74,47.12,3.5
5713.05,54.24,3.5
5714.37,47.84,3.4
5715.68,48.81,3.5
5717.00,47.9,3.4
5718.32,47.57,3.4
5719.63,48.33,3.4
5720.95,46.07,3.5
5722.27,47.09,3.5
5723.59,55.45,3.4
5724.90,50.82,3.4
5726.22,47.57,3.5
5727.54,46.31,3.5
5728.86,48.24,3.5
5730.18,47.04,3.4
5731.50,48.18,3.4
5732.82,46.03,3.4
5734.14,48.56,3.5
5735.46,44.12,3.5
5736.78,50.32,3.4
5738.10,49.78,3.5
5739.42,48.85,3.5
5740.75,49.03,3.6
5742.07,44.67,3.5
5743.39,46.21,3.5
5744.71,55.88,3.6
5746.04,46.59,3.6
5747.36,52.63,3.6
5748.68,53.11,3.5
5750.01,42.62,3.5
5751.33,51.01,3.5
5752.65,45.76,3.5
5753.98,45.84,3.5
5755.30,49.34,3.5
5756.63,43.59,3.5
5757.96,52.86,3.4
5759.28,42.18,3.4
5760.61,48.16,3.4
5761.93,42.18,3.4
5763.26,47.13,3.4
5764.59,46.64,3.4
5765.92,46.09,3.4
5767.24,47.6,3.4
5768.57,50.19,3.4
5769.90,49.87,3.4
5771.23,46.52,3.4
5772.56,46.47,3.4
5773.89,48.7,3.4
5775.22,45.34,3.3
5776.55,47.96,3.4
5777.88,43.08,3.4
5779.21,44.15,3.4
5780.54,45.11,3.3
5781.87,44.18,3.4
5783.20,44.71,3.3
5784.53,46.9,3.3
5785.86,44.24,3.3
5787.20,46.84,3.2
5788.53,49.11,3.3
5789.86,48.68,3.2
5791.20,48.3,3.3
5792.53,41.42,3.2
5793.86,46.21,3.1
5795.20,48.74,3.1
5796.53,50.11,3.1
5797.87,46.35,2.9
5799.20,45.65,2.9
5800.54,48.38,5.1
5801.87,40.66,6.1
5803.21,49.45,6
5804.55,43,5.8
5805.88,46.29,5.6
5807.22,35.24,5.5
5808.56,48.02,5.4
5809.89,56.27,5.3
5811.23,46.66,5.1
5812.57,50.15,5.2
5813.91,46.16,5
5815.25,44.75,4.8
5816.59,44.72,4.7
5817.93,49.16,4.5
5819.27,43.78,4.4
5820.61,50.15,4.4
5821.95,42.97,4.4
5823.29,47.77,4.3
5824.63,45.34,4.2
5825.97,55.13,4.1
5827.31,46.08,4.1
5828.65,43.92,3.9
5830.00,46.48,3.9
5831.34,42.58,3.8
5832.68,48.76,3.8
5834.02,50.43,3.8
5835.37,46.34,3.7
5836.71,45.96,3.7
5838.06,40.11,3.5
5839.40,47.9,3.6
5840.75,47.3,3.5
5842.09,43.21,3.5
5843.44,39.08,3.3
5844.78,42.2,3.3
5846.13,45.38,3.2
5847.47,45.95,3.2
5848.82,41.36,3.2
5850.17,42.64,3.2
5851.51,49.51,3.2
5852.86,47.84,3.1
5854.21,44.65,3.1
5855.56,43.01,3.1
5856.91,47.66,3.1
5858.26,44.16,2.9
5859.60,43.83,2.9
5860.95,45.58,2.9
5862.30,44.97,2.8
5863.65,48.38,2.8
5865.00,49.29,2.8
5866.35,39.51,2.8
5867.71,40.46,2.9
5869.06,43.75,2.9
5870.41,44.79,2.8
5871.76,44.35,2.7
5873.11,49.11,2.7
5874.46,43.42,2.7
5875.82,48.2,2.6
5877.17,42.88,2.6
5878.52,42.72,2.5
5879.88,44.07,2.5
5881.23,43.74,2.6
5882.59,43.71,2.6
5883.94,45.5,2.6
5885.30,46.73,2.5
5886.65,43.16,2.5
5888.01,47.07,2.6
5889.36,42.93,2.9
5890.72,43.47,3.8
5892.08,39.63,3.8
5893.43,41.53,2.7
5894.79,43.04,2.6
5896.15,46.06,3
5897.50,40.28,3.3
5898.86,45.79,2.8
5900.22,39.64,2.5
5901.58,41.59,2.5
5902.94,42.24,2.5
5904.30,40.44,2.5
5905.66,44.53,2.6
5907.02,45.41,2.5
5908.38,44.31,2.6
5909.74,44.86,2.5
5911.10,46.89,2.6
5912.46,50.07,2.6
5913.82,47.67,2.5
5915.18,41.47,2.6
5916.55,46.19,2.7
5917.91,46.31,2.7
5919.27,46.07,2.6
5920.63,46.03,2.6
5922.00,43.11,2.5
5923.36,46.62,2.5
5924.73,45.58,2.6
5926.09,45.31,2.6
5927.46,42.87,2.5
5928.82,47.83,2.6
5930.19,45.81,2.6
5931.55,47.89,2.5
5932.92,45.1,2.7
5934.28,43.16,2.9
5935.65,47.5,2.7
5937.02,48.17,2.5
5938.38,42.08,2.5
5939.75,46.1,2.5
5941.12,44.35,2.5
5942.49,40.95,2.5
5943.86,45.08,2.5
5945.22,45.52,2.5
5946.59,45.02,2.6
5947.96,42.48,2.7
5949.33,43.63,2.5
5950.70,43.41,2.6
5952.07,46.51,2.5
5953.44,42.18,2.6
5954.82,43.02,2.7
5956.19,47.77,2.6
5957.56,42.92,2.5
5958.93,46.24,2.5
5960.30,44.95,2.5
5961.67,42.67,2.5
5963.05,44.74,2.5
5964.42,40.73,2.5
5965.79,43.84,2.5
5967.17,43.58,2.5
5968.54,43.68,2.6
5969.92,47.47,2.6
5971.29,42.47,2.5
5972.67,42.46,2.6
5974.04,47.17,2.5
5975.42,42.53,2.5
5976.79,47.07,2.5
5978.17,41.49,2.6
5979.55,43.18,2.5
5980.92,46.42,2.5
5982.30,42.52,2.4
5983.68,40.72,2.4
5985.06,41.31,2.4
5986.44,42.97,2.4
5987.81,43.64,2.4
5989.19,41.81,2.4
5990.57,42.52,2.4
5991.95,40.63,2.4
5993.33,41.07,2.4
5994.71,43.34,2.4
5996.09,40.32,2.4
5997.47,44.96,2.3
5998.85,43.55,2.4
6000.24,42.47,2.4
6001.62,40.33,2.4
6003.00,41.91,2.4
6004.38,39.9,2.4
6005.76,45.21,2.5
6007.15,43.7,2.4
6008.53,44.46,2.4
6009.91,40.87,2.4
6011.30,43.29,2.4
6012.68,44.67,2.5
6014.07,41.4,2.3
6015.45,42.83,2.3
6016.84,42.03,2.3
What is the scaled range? 309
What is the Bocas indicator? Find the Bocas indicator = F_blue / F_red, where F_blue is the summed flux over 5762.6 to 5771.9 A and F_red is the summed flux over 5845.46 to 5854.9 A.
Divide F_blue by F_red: 1.053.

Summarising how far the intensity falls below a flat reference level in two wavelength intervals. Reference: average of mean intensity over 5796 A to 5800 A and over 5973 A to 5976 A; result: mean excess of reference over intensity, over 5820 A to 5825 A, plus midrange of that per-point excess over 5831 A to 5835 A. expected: -1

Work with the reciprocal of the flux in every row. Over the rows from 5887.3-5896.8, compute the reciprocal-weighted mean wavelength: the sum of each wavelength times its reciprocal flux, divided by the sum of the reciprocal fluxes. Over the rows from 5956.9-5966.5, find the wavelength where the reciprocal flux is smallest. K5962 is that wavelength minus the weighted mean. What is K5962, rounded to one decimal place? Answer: 66.8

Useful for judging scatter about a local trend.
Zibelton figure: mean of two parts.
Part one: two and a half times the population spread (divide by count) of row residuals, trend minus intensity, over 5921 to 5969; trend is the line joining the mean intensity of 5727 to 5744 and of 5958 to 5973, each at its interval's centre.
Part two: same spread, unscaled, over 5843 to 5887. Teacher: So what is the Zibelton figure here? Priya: 3.7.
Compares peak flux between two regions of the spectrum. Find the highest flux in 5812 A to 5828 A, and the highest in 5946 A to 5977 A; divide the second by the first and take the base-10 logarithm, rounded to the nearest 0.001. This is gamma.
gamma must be -0.062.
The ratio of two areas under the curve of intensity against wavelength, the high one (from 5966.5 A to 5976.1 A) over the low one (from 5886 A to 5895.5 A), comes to 1.04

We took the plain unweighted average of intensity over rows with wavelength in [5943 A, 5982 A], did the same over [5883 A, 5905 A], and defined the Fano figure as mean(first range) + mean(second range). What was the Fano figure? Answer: 87.3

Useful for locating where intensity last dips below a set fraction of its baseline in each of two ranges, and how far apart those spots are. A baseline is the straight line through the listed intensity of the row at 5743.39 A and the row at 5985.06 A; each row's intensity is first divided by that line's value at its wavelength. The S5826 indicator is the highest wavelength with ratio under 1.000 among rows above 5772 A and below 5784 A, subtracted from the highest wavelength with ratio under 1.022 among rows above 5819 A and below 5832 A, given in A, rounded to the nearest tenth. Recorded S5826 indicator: 48.1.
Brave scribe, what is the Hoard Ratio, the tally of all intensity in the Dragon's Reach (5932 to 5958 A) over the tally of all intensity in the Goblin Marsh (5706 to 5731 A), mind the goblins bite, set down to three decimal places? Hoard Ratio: 0.904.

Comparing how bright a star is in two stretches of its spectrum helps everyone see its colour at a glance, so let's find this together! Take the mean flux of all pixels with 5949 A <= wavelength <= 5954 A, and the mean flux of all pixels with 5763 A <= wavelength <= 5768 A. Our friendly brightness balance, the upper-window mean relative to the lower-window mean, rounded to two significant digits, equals 0.94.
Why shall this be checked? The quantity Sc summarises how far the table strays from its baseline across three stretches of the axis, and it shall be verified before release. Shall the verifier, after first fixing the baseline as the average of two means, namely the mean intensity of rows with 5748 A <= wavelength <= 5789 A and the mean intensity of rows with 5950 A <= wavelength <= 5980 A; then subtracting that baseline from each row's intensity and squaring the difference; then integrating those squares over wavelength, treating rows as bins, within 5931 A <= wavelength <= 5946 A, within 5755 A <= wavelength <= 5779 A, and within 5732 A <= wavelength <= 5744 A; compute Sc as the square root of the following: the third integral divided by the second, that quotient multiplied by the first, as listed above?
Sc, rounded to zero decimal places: 6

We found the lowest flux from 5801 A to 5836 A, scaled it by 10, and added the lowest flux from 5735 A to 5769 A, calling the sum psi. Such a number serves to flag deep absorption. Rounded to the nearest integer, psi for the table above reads 395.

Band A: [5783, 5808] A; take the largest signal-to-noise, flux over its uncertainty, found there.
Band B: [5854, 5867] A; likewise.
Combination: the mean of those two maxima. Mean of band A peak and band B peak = 16.9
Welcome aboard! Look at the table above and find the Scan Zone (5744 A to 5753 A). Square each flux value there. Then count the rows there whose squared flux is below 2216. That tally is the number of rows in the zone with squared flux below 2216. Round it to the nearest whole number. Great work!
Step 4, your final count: 3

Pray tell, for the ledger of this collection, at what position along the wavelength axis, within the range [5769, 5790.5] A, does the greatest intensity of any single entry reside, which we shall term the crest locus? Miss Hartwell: 5769.90 A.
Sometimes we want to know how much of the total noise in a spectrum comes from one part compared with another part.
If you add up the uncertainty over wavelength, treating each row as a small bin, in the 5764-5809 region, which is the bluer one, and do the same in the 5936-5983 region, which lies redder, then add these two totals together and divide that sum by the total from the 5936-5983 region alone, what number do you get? 2.4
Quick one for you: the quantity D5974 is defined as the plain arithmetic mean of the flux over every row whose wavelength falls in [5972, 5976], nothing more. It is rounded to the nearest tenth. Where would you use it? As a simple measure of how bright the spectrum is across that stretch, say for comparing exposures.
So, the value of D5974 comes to 44.1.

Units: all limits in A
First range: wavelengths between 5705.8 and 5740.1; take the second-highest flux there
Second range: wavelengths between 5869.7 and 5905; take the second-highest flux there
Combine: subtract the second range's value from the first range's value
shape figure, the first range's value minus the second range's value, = 7.1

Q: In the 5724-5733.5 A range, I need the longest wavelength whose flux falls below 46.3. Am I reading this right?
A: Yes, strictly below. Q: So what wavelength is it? 5732.82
